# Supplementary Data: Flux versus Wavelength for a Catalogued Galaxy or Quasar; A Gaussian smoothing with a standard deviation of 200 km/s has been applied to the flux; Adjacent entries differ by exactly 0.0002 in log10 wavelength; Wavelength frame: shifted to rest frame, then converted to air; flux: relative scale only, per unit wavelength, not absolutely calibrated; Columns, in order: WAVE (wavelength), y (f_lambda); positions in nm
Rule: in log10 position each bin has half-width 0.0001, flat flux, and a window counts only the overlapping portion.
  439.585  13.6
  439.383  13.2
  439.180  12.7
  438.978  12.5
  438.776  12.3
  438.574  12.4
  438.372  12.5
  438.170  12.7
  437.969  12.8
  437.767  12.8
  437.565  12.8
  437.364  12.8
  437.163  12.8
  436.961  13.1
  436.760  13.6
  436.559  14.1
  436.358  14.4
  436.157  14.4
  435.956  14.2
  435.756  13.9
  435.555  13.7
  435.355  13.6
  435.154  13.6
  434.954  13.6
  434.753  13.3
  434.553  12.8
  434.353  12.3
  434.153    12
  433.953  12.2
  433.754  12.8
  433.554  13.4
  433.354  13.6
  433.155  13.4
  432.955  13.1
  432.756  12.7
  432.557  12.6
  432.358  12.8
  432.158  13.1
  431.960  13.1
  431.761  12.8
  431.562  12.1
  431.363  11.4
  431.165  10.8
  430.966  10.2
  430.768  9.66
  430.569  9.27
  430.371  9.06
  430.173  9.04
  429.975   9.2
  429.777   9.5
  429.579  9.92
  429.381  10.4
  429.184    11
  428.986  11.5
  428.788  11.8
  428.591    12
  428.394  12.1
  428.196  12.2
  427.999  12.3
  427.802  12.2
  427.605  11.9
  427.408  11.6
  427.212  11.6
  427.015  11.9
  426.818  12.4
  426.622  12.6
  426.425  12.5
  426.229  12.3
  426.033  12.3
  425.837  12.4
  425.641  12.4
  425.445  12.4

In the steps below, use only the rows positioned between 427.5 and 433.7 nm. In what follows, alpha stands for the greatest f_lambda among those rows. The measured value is 13.6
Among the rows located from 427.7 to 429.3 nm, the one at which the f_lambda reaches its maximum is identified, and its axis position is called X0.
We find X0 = 427.999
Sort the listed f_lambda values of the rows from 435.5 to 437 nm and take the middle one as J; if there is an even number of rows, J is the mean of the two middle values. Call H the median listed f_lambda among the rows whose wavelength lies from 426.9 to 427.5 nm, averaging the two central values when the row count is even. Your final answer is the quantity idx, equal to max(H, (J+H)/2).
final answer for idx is 12.8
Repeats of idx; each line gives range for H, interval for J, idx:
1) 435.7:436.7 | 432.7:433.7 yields 14.2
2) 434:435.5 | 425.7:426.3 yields 13.3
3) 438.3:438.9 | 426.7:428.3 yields 12.4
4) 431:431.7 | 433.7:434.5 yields 11.8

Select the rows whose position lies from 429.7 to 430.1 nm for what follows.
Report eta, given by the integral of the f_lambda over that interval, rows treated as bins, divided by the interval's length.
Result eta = 9.3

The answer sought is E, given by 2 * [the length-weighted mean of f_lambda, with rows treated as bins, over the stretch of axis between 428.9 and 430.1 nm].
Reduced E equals 20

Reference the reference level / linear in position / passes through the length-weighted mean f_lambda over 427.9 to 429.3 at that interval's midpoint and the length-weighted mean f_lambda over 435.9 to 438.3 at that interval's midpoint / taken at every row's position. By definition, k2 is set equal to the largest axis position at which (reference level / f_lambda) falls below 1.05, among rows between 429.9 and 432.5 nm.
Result 432.358 nm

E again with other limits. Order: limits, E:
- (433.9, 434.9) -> 25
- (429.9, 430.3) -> 18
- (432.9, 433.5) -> 27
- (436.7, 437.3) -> 26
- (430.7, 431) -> 20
